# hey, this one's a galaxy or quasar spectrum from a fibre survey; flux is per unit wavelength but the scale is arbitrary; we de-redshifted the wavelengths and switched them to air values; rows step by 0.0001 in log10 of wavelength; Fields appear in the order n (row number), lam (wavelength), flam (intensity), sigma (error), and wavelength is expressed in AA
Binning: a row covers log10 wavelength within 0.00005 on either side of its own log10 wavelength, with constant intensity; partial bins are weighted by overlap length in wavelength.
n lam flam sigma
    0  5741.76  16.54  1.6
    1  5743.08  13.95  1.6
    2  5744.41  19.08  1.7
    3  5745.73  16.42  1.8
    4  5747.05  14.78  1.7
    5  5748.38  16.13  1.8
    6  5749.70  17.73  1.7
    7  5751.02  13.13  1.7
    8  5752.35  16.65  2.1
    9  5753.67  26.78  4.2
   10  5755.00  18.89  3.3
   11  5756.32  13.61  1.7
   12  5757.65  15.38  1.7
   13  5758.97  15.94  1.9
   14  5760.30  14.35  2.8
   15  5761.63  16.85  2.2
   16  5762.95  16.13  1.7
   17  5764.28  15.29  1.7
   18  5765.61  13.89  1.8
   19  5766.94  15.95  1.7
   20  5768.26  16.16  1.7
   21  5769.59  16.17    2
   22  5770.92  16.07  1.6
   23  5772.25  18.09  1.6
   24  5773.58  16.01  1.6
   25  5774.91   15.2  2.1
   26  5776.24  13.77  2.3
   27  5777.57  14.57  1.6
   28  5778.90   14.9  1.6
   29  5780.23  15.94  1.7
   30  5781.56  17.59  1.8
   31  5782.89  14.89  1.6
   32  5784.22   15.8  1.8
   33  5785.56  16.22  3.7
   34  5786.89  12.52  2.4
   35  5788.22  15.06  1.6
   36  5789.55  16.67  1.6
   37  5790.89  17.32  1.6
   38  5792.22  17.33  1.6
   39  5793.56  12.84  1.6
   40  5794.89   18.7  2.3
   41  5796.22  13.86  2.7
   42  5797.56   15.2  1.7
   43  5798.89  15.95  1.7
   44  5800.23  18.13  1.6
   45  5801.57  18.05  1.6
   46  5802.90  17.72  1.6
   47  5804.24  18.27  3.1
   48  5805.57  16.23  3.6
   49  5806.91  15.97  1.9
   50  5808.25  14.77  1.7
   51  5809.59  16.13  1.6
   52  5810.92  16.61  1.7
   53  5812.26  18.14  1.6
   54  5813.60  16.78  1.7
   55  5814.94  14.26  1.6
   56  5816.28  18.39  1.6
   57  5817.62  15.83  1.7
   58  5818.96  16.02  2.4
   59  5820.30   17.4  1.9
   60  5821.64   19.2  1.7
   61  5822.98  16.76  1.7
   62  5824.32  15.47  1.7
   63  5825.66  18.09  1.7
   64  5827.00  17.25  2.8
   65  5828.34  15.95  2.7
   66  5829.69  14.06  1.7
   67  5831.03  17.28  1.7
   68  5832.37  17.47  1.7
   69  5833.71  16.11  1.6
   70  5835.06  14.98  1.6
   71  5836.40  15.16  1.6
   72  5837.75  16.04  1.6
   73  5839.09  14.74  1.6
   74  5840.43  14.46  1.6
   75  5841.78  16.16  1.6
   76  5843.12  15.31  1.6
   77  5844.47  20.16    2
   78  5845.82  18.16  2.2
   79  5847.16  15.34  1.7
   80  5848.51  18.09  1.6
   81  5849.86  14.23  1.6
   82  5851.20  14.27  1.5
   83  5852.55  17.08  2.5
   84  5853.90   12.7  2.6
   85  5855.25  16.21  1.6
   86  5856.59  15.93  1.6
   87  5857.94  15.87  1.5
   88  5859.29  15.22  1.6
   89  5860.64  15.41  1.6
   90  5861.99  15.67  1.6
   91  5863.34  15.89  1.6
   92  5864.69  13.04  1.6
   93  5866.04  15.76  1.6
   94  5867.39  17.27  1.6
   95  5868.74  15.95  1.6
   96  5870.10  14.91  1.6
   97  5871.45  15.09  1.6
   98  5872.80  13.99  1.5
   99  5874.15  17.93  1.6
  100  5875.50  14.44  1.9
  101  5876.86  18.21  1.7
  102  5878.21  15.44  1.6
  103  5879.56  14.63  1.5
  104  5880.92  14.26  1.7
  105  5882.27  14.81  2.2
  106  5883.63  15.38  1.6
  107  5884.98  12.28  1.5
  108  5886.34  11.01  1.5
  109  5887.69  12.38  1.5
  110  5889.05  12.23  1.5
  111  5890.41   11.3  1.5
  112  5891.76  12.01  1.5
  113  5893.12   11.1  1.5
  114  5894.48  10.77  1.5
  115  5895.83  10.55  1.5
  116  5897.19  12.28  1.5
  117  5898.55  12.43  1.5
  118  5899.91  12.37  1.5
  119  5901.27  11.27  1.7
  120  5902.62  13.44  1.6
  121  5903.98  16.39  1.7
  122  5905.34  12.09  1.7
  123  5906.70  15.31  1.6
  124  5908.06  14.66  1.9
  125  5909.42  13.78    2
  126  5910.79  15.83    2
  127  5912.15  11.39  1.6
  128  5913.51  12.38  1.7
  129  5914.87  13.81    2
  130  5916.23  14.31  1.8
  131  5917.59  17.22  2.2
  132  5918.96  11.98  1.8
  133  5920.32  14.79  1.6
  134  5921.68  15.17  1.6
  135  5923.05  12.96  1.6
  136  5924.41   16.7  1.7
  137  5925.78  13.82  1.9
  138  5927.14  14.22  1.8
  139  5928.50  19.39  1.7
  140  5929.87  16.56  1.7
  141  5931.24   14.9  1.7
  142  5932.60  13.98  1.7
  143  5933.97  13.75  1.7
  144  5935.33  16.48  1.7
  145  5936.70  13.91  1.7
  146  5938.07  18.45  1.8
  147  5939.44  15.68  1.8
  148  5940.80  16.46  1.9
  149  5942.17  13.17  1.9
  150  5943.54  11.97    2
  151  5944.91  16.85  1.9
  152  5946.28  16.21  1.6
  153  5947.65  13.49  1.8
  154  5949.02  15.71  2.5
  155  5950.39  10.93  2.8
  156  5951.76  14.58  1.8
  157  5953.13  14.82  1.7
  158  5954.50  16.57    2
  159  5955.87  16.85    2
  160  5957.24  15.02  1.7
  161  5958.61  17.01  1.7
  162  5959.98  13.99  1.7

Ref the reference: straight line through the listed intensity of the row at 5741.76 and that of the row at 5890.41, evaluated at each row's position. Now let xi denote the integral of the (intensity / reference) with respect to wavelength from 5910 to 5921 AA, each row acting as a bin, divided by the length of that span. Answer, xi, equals 1.34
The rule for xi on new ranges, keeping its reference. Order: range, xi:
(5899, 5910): 1.26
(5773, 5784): 1.01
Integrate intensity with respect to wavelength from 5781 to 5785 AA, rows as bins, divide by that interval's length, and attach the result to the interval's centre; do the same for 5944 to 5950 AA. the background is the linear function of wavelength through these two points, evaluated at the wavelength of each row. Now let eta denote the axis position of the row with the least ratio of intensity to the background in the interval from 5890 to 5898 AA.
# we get 5895.83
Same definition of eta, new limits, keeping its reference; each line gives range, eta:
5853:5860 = 5853.90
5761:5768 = 5765.61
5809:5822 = 5814.94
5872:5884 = 5872.80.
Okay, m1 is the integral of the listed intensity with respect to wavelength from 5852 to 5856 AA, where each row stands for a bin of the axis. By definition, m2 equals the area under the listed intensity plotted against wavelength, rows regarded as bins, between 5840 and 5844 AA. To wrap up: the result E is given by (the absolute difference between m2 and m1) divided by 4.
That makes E 0.3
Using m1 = 61.2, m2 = 62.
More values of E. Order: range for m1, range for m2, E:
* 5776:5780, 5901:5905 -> 0.8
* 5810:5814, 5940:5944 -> 3.1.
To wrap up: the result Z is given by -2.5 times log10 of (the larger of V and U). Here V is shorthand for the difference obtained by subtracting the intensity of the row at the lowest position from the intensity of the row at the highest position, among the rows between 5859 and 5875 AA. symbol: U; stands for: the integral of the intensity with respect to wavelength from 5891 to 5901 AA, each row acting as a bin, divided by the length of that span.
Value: -2.7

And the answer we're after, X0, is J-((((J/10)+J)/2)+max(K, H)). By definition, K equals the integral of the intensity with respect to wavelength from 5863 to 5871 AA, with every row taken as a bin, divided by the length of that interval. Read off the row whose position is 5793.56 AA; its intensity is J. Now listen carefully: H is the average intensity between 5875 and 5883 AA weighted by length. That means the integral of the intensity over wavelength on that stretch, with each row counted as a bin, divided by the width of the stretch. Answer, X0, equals -9.7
